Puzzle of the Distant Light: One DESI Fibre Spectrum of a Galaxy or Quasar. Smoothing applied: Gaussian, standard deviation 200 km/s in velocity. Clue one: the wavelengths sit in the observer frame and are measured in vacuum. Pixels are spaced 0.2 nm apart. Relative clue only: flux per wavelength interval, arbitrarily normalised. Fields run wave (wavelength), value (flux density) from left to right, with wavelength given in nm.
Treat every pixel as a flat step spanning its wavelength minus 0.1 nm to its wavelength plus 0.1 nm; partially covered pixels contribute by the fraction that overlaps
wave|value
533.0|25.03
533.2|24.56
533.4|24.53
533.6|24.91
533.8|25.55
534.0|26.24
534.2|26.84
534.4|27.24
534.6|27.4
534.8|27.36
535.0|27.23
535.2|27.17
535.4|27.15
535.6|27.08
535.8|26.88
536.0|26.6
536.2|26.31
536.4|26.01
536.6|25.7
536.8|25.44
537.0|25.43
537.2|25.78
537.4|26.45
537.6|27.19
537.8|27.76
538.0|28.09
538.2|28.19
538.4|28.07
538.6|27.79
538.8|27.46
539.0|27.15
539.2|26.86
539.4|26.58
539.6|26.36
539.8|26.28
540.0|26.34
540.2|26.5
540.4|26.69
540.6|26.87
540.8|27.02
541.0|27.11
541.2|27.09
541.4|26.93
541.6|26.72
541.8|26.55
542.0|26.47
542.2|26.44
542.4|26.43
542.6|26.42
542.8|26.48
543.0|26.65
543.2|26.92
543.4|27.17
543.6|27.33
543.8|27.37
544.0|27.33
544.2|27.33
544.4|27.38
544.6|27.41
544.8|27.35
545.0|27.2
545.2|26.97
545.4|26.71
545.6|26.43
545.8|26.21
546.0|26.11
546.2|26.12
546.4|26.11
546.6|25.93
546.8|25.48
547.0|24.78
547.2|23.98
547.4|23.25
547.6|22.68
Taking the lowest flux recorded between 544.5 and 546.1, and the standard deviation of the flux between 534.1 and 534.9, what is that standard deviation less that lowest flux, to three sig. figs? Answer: -25.9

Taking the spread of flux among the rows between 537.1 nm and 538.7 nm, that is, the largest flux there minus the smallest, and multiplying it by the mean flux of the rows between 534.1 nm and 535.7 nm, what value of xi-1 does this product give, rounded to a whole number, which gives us 66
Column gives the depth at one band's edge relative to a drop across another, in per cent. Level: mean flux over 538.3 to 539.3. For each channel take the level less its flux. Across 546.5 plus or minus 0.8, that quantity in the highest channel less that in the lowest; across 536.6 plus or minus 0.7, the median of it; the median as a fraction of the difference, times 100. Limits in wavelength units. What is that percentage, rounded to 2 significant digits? 76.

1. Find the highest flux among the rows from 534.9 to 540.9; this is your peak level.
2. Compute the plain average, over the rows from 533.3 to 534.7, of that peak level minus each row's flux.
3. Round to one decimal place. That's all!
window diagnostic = 2.1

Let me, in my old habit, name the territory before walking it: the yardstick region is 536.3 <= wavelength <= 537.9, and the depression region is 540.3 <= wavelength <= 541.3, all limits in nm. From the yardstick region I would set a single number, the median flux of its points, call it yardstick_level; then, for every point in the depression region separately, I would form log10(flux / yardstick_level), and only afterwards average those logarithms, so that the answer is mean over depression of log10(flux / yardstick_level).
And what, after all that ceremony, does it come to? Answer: 0.017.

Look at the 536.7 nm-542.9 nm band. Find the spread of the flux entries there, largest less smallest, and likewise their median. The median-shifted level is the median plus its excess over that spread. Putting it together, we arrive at 50.6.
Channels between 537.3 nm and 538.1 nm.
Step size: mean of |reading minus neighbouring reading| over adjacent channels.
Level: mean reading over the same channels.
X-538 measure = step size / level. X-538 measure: 0.020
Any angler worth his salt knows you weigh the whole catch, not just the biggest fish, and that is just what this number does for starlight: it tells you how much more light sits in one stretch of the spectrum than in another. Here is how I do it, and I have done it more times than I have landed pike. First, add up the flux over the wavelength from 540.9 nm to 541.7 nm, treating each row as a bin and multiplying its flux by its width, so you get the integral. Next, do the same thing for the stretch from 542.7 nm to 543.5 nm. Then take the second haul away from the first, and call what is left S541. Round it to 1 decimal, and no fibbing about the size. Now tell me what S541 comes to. 0.1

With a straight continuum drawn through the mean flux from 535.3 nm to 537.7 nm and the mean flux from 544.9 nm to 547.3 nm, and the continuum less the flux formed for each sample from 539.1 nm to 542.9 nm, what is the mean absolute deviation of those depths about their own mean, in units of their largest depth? -3.8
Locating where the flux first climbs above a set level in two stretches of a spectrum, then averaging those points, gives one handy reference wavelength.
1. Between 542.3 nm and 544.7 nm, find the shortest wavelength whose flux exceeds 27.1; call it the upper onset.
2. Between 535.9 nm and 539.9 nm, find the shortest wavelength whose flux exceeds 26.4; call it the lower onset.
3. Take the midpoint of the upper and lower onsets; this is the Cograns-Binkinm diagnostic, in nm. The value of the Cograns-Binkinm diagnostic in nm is 539.70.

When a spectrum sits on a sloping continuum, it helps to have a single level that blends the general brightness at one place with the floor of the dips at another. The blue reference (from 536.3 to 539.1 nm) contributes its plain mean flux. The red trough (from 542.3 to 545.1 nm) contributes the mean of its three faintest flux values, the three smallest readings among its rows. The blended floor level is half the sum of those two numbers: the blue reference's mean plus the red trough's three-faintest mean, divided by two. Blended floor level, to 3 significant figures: 26.7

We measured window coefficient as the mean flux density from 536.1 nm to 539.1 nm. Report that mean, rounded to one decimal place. 26.9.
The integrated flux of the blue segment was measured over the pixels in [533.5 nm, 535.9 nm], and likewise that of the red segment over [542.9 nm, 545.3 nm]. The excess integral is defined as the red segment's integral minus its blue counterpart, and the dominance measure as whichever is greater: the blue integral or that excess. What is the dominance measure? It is 64.2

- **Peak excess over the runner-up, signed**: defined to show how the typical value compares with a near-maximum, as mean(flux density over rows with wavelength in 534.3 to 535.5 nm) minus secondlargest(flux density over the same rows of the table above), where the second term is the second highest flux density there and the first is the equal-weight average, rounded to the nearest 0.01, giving -0.10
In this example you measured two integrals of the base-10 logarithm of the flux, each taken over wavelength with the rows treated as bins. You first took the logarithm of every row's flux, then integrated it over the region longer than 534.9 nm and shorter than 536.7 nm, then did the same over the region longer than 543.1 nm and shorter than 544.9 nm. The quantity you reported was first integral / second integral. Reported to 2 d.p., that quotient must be 0.99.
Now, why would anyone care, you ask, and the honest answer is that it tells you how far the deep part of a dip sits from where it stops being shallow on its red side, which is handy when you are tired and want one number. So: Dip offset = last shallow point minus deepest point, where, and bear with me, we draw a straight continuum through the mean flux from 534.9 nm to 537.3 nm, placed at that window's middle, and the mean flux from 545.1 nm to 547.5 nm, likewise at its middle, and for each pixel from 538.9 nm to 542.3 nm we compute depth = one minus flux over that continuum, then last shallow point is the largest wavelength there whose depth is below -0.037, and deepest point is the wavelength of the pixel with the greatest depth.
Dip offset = 1.40 nm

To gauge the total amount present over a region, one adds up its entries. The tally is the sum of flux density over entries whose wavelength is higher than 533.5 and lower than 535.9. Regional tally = 321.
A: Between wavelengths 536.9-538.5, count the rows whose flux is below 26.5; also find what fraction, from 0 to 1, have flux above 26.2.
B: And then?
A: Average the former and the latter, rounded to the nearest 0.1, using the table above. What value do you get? 1.9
